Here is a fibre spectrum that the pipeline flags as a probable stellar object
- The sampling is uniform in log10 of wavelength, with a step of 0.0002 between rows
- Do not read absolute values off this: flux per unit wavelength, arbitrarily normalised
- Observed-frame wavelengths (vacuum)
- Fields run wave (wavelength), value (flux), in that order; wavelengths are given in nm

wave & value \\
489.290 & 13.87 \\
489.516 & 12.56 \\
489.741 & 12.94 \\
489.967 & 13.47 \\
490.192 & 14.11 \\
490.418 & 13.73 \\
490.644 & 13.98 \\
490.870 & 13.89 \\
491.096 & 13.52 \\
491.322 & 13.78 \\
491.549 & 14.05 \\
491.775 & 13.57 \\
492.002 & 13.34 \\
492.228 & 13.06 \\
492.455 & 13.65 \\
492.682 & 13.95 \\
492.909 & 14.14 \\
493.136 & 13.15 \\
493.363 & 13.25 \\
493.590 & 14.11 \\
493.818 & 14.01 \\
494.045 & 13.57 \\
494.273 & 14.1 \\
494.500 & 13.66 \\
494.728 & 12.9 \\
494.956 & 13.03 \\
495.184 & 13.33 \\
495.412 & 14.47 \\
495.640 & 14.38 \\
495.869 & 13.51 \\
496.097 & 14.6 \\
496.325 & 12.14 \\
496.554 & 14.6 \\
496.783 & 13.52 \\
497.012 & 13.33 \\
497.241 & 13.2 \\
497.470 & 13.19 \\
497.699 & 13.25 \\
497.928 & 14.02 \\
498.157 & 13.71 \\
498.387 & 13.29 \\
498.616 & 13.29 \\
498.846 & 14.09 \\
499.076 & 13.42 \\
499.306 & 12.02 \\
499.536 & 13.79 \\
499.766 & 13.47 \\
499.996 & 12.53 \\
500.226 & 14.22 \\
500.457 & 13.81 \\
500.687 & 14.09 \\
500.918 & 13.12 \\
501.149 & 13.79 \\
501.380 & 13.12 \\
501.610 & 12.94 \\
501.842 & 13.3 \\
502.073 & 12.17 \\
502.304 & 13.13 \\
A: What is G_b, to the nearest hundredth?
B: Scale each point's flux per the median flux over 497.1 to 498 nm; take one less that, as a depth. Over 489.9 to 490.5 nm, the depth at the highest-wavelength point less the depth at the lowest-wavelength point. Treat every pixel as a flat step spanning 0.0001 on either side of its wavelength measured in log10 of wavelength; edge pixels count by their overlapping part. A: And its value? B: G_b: -0.02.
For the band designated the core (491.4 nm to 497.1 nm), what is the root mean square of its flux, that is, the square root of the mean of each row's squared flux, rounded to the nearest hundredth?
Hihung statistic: 13.67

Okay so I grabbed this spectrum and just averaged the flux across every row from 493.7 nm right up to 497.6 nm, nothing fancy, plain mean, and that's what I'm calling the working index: 13.62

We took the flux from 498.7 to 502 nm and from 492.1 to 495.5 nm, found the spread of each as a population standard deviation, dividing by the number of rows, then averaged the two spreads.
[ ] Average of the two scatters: 0.54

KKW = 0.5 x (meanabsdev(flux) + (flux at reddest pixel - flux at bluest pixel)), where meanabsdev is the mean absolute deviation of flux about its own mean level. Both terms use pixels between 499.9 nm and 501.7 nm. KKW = 0.47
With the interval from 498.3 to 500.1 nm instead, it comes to -0.14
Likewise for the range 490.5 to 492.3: -0.32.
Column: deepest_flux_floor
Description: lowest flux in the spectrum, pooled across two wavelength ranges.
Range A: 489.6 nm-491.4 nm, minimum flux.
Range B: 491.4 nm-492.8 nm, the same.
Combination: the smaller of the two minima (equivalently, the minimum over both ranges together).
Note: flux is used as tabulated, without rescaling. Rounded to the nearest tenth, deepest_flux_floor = 12.9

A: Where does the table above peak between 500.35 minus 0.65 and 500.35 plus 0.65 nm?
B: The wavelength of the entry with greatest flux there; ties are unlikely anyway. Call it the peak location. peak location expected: 500.226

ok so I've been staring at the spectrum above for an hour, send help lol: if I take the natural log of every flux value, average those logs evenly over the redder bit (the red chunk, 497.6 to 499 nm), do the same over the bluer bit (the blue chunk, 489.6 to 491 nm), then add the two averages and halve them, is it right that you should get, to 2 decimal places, 2.61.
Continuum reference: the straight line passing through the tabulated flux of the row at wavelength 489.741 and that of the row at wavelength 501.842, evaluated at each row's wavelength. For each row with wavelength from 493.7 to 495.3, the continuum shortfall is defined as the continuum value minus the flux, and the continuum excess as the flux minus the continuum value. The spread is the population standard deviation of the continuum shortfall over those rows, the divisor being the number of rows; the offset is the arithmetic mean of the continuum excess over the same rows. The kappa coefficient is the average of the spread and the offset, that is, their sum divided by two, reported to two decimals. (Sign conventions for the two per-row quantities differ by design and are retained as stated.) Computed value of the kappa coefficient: 0.43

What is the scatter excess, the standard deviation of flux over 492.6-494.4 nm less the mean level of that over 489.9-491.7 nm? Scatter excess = -13.4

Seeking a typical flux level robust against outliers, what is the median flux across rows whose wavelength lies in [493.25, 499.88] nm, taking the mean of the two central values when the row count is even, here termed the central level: 13.5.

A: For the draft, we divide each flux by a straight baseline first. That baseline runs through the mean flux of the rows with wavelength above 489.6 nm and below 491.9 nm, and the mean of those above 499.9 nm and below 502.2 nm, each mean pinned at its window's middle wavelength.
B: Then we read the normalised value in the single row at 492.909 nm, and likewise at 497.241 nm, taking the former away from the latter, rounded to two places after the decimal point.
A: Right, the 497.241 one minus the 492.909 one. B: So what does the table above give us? -0.06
